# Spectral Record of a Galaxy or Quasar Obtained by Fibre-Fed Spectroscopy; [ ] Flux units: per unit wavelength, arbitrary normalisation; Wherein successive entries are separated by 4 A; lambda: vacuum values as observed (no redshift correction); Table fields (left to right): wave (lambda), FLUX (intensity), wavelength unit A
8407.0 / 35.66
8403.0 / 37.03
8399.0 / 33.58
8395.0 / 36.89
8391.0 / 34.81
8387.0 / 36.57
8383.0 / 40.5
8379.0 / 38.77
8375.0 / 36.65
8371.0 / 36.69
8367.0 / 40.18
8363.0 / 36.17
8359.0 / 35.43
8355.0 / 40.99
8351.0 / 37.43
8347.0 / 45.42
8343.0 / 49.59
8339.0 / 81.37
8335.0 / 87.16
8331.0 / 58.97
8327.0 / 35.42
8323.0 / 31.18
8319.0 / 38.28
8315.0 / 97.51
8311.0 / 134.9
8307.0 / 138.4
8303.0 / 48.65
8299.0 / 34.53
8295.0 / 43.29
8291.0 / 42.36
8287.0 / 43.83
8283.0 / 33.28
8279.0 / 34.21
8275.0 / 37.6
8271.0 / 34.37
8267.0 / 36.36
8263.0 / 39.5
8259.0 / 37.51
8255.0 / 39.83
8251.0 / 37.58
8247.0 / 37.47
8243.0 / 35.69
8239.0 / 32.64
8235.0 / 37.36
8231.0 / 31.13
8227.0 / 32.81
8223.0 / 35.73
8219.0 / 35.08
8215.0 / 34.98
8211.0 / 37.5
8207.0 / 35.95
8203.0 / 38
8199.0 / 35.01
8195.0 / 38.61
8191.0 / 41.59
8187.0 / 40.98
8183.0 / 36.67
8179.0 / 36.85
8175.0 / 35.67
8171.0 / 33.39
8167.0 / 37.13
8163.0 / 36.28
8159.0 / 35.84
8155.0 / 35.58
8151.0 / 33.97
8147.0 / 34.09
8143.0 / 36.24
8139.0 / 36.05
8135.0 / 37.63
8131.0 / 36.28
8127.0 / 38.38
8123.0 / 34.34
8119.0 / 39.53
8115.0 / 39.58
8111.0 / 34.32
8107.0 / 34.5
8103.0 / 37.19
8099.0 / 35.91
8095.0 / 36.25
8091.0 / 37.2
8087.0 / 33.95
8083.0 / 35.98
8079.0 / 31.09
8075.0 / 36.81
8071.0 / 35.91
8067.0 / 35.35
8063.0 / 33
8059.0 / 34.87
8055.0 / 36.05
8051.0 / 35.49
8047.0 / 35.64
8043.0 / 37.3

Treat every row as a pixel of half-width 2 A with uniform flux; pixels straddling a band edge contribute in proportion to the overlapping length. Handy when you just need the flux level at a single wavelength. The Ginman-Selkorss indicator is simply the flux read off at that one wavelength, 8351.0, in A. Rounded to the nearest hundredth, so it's 37.43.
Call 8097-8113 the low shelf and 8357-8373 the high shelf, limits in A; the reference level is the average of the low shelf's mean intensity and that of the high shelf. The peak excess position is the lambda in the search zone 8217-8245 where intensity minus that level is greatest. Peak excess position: 8235.0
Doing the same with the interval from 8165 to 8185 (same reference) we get 8167.0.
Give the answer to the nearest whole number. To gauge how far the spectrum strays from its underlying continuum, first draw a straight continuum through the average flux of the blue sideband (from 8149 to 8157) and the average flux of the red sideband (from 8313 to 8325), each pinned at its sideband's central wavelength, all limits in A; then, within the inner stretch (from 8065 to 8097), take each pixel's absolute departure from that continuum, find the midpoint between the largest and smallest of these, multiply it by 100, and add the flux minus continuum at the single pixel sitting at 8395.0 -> 845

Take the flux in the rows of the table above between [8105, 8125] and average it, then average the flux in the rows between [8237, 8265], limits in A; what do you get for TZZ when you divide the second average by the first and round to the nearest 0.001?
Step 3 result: 1.020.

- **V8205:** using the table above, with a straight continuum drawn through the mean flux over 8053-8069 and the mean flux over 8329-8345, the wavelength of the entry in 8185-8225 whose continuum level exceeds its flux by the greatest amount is 8219.0 A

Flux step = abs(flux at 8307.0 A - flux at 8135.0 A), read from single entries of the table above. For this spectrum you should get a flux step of 101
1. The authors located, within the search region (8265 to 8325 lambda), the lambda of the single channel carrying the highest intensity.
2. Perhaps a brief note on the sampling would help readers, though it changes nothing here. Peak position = 8307.0 A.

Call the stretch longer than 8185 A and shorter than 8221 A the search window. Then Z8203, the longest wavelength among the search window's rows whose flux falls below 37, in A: 8219.0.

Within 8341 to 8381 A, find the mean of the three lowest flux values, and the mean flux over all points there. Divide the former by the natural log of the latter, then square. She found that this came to 96.0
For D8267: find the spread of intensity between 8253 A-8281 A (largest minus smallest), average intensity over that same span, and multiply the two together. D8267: 208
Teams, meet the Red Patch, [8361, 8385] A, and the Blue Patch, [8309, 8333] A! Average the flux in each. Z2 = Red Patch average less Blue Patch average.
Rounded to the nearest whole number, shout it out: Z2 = -28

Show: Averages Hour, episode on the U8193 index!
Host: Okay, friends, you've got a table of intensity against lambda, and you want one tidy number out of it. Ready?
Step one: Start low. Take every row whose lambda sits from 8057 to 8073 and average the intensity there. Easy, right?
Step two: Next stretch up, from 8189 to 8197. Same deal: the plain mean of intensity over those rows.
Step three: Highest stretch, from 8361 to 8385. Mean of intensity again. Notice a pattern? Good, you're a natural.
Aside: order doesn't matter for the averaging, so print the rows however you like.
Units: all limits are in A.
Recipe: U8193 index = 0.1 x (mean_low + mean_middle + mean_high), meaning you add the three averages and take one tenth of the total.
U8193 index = 11.3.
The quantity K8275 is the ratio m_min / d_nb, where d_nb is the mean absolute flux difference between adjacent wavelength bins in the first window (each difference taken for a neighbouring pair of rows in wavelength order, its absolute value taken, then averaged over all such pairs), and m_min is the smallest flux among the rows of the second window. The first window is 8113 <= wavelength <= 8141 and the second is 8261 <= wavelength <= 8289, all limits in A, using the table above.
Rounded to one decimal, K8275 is 14.0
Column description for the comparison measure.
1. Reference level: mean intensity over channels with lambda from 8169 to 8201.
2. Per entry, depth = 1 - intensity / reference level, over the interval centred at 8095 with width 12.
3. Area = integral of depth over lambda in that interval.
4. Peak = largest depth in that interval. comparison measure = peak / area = 0.134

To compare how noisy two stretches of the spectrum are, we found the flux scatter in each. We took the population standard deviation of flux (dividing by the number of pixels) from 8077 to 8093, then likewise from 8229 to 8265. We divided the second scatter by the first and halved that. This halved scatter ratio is 0.60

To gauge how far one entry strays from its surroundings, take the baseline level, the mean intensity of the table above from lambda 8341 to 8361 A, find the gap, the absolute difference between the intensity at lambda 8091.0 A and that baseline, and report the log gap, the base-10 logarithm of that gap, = 0.66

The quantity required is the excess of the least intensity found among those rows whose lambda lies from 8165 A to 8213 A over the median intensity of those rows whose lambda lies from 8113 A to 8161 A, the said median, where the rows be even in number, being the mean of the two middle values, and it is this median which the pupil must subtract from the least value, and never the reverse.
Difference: -2.8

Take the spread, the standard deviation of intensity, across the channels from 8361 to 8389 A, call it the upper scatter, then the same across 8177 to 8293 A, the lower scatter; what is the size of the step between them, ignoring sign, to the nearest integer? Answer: 1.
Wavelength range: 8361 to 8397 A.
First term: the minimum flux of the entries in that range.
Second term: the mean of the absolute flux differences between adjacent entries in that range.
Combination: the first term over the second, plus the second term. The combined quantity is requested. 16.9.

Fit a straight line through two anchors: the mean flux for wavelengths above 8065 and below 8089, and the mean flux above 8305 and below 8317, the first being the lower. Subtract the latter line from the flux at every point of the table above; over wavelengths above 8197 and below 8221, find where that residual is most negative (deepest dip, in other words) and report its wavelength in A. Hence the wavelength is 8219.0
